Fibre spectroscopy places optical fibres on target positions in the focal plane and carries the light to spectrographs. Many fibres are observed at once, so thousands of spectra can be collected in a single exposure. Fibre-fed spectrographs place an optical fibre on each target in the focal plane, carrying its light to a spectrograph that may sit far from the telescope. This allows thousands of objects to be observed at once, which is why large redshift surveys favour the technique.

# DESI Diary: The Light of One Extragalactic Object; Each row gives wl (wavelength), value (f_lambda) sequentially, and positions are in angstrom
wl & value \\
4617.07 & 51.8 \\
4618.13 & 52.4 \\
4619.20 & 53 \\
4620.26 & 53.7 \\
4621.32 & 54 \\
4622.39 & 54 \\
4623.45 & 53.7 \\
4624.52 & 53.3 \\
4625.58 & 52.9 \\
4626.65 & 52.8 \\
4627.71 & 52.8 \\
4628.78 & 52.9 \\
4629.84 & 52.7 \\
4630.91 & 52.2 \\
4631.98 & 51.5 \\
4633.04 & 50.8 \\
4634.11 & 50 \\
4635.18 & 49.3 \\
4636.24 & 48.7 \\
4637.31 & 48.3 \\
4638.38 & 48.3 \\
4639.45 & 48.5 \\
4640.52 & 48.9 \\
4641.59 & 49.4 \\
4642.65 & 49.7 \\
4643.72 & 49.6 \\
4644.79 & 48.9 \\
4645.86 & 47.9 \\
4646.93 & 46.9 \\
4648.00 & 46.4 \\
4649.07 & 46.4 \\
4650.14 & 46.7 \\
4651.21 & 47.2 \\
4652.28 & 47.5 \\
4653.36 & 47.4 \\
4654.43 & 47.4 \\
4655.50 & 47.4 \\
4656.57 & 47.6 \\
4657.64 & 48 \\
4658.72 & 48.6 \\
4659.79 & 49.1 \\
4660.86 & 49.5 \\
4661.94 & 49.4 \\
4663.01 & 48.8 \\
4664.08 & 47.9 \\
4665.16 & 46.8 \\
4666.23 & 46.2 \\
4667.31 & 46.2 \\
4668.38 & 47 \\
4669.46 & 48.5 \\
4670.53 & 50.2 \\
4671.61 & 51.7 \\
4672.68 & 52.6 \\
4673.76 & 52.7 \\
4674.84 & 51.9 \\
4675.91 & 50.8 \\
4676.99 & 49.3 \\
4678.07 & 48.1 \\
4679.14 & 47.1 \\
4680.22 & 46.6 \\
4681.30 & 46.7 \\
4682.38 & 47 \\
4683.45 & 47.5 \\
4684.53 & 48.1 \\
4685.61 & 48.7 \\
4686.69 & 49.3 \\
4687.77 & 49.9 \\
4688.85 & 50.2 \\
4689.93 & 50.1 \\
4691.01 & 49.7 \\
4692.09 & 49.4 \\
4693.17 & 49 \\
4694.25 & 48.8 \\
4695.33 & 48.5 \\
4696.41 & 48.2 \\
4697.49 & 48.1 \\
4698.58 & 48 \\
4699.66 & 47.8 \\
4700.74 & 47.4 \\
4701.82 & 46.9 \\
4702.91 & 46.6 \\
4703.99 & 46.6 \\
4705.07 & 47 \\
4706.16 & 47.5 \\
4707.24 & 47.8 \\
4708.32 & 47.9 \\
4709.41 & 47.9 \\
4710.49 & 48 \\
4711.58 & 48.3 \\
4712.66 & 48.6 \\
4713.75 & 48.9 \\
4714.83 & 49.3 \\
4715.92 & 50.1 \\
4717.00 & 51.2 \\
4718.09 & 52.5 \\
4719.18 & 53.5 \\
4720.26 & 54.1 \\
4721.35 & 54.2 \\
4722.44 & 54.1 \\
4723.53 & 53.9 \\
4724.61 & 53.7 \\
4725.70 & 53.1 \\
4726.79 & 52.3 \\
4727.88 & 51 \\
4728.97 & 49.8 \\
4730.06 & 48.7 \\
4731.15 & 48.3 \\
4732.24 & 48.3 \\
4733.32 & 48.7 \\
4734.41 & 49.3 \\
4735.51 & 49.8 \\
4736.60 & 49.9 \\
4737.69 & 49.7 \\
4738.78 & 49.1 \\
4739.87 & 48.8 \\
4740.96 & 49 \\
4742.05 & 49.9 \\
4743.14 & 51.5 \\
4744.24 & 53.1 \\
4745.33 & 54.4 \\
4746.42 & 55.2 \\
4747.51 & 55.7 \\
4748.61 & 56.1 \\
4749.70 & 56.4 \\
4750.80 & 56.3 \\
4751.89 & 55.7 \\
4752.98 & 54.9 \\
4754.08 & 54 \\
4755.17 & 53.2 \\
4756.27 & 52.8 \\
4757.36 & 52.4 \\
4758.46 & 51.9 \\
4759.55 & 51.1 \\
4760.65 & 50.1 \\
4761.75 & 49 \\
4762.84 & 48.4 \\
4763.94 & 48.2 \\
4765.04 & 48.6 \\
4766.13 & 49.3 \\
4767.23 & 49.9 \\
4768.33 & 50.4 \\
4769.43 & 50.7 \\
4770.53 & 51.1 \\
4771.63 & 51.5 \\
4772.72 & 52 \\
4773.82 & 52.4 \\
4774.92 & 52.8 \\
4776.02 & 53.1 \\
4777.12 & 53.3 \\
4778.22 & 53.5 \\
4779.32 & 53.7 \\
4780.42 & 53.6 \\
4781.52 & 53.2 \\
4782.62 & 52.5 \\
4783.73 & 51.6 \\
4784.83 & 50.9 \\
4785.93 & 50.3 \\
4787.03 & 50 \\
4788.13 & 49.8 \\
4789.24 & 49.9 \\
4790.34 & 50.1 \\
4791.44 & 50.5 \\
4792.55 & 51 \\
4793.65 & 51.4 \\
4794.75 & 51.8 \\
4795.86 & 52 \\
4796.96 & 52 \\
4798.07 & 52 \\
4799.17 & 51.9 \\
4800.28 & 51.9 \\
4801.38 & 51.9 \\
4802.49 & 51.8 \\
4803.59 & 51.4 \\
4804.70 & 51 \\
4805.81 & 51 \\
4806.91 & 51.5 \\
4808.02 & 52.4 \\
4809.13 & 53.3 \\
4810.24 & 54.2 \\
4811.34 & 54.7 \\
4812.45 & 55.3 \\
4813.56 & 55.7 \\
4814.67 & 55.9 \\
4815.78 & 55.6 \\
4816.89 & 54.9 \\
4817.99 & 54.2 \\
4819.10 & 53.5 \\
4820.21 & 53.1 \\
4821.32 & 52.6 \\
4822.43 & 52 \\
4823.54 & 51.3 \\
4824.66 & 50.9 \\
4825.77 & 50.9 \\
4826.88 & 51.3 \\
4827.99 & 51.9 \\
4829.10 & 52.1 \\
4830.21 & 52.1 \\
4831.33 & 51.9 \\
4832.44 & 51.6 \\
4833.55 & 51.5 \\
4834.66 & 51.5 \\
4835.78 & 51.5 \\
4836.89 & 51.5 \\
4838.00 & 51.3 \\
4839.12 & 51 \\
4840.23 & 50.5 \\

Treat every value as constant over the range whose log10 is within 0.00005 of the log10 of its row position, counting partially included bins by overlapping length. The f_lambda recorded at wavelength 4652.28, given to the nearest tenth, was 47.5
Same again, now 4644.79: 48.9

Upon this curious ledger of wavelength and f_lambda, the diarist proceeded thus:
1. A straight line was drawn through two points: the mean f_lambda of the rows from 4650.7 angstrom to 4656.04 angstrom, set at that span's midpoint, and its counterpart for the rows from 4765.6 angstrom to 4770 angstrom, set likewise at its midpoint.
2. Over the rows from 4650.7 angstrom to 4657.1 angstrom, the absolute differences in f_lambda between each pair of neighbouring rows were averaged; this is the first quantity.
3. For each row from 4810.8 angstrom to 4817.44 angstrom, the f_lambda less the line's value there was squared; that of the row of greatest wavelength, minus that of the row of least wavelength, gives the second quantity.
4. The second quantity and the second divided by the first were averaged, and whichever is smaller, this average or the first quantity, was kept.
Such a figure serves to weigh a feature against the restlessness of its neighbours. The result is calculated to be 0.12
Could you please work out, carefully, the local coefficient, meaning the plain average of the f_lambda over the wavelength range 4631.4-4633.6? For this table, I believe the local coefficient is 51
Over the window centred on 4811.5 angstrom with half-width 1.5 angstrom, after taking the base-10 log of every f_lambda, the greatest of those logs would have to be 1.74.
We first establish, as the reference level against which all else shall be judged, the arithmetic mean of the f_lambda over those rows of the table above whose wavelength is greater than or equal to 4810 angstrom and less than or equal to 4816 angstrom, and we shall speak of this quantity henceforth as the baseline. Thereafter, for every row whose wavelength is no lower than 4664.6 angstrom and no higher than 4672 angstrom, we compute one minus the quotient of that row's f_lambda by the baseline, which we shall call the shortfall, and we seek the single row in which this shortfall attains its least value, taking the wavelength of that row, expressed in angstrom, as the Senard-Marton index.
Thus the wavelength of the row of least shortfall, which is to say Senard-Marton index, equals 4671.61 angstrom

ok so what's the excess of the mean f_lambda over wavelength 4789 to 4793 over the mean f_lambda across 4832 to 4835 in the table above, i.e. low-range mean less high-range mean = -1.2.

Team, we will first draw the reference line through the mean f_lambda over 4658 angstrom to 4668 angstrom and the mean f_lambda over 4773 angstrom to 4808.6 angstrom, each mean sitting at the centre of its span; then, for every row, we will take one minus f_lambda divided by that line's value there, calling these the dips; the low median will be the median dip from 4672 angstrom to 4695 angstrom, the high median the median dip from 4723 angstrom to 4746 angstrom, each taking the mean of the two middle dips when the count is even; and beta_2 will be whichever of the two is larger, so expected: 0.007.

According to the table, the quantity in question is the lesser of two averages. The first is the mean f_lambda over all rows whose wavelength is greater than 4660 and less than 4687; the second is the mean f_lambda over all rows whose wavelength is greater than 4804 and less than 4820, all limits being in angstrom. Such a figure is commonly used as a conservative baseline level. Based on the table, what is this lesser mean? 48.7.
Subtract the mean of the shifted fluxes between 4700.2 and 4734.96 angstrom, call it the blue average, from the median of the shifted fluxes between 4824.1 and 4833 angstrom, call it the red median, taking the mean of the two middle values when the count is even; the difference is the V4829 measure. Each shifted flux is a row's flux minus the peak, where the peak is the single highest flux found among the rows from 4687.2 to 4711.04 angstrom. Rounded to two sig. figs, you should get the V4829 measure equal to 1.9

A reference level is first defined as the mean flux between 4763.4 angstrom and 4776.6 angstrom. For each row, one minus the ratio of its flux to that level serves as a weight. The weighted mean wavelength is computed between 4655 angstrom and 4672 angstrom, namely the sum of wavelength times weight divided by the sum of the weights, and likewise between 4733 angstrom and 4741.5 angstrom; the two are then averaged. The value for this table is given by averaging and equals 4700.1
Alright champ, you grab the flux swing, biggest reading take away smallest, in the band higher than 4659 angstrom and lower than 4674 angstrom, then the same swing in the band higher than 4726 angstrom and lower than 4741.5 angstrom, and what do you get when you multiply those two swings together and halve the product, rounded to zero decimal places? 13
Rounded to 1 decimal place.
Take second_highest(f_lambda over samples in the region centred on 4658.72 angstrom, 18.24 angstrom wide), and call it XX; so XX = 49.4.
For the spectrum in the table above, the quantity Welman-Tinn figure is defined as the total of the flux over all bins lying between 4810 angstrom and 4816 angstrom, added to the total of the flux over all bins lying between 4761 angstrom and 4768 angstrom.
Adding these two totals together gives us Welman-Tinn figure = 625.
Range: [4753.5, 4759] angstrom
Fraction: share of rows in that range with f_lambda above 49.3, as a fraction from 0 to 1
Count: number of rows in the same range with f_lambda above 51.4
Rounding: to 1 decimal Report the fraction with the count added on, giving 6.0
